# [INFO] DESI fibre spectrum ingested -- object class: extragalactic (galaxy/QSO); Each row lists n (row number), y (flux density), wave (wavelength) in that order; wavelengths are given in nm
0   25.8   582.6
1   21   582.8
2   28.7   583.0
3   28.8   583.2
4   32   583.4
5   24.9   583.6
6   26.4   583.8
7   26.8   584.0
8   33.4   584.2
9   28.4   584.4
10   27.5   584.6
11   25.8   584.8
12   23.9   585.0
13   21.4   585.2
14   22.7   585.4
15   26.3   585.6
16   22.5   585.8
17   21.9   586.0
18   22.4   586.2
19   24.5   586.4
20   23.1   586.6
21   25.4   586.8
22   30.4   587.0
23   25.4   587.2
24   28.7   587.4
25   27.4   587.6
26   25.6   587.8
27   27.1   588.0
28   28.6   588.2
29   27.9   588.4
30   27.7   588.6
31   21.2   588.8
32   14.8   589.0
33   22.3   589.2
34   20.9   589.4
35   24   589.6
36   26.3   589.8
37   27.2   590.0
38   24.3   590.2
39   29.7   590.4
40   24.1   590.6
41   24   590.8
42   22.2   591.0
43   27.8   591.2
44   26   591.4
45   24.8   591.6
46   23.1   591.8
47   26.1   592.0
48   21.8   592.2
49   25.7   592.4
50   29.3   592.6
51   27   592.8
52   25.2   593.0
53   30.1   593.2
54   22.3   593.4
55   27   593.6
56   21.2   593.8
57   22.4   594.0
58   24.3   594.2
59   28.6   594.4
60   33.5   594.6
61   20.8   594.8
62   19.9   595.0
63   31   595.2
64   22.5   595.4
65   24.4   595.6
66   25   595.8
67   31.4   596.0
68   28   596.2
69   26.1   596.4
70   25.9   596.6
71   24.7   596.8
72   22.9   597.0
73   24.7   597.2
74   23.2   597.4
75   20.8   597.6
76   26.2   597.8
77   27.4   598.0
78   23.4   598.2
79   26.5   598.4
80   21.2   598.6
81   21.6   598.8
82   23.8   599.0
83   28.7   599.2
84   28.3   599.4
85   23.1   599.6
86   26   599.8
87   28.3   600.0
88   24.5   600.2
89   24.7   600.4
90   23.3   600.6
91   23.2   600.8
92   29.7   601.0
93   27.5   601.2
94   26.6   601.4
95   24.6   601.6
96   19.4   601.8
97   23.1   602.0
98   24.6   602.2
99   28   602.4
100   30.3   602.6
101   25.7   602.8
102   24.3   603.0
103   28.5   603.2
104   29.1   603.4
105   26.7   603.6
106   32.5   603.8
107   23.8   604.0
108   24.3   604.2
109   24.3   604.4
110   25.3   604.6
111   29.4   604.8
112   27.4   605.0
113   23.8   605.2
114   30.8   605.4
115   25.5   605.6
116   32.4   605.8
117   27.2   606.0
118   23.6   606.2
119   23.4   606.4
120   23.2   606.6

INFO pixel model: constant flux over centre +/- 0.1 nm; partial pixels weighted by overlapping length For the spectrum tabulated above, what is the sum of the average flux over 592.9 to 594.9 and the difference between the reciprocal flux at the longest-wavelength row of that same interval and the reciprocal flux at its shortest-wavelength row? 25.5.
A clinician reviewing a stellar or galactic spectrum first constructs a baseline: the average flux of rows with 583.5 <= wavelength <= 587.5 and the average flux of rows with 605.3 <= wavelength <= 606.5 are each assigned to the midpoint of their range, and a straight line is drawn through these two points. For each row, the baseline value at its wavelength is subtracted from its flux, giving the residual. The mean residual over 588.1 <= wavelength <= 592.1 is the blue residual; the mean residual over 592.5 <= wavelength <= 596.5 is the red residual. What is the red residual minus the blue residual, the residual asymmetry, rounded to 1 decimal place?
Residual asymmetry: 1.0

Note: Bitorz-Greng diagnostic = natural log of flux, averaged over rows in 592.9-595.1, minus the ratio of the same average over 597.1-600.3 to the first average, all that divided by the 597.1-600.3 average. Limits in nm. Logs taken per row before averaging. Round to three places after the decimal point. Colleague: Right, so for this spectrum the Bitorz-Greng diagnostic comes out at 0.688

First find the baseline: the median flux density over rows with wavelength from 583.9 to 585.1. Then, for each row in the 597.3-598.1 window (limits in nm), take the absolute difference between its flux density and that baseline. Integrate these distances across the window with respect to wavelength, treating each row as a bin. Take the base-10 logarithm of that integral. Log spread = 0.362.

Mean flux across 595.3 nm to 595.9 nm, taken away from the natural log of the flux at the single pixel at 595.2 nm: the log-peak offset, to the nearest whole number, -21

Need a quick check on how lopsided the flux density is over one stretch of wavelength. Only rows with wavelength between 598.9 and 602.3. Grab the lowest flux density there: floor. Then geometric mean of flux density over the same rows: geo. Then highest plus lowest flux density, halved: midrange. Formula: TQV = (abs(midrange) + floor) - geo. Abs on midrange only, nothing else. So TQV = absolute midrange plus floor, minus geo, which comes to 18.8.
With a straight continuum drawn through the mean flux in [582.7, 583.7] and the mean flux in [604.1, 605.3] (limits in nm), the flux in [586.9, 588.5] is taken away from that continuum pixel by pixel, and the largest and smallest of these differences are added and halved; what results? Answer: -1.1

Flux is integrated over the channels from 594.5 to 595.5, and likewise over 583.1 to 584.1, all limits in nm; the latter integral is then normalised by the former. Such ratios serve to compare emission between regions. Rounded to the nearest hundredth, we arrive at 1.09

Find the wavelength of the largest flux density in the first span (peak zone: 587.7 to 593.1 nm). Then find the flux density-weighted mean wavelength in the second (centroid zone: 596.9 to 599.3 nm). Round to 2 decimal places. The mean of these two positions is 594.26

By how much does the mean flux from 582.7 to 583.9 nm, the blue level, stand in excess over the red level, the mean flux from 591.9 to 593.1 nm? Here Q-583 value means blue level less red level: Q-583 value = 1.1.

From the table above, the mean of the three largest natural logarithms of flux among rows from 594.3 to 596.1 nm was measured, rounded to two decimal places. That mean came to 3.46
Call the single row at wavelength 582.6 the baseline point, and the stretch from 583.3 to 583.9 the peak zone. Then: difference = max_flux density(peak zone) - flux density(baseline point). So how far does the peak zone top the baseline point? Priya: 6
